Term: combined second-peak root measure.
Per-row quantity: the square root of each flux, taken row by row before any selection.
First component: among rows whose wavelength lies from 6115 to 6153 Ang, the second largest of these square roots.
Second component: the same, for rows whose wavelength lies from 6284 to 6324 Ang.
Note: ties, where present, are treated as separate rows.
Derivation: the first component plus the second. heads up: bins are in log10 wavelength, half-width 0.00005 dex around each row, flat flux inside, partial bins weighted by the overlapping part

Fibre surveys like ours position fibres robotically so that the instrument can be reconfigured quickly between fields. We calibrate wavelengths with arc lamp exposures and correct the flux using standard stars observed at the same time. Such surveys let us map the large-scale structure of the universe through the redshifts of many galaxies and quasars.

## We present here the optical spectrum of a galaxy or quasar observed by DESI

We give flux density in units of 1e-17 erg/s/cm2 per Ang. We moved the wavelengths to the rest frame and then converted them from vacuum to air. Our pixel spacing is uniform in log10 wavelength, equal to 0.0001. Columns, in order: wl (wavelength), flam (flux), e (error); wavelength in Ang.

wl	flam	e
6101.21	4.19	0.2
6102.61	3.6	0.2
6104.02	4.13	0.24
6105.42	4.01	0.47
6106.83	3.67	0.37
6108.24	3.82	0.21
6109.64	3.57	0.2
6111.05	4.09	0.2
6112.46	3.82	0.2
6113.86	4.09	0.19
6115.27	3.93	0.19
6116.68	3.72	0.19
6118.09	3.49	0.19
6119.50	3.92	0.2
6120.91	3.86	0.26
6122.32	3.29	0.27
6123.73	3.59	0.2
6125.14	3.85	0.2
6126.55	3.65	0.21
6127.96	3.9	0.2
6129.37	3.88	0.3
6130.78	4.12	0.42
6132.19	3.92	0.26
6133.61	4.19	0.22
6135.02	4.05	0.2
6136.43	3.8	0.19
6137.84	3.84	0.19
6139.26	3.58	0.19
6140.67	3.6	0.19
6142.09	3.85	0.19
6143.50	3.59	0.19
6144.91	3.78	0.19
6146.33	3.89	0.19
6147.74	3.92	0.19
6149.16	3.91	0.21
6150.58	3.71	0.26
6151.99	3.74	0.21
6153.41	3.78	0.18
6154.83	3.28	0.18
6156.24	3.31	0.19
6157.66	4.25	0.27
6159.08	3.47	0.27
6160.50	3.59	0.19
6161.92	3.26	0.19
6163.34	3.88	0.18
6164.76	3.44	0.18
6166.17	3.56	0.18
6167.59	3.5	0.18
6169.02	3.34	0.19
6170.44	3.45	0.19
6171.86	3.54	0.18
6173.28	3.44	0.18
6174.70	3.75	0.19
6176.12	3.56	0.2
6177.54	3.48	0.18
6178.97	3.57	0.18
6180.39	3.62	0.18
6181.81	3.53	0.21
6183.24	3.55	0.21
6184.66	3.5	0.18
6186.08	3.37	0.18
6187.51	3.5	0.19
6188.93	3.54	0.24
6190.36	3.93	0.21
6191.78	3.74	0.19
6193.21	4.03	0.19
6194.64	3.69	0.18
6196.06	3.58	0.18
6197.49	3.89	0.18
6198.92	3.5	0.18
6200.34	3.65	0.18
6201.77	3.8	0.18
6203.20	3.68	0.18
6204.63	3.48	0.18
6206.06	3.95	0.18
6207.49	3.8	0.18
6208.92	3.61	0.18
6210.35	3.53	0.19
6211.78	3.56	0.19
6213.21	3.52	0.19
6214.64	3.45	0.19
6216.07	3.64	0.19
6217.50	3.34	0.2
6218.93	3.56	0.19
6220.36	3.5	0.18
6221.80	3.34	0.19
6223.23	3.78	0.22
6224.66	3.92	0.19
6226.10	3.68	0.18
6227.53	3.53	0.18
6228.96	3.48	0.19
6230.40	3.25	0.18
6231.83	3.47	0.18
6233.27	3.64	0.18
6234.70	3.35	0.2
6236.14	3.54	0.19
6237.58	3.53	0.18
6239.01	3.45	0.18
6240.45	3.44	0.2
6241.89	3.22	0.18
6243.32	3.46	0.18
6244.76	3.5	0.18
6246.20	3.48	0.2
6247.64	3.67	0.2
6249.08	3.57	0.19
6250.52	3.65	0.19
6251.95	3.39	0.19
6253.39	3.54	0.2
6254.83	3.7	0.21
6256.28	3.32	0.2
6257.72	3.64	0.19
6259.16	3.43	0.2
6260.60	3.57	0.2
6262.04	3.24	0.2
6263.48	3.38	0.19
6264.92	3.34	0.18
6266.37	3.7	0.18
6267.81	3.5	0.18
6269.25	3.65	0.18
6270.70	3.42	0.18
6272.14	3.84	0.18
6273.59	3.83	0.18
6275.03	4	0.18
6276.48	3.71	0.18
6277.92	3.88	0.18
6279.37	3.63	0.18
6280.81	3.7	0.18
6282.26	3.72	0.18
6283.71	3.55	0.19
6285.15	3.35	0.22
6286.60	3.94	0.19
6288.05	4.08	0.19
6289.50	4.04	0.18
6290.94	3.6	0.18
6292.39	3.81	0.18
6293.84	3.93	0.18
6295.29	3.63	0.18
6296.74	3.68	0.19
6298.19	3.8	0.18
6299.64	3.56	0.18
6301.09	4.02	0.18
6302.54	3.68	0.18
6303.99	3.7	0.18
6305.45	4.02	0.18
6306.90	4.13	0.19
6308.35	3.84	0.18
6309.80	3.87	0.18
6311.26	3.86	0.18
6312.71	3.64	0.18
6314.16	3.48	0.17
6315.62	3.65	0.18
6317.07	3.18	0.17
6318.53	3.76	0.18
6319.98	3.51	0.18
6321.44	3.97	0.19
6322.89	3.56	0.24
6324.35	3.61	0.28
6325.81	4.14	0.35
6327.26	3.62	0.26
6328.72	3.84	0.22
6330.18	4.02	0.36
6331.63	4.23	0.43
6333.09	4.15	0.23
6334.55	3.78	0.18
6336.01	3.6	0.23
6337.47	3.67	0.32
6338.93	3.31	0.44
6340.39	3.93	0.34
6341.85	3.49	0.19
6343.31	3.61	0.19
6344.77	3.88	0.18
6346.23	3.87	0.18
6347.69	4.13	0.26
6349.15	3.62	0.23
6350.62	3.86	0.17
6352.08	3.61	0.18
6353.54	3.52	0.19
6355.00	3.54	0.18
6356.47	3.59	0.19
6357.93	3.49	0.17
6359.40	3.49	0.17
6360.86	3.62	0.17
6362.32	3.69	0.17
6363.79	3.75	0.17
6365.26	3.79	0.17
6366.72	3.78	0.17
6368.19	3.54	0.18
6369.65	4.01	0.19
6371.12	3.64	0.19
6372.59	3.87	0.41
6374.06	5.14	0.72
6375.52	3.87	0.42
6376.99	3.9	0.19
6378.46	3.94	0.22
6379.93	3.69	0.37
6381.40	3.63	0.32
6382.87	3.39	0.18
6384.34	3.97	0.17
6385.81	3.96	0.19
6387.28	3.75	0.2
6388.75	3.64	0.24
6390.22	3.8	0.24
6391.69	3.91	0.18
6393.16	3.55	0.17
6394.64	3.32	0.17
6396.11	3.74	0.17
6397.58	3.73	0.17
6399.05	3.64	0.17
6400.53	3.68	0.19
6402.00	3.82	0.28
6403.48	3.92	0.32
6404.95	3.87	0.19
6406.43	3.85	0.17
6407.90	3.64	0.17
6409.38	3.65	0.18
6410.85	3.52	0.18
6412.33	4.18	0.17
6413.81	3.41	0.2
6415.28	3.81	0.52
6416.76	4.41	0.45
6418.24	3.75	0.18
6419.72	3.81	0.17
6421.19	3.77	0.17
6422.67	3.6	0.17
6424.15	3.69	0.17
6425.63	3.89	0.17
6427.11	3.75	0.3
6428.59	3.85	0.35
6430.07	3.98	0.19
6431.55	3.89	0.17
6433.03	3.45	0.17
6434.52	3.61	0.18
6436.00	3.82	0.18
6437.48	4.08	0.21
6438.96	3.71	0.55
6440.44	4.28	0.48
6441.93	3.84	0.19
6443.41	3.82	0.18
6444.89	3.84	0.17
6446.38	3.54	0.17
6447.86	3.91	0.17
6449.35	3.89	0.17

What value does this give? 4.05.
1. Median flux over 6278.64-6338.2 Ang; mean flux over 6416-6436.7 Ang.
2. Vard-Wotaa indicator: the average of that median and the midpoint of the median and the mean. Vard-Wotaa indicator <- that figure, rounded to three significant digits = 3.74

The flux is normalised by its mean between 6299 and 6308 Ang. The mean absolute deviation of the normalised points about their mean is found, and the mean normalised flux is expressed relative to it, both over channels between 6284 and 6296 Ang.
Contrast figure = 19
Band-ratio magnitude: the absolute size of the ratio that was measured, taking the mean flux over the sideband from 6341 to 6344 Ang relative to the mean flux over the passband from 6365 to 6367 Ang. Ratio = 0.94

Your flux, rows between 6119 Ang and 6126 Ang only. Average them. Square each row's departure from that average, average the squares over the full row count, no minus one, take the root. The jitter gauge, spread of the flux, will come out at 0.24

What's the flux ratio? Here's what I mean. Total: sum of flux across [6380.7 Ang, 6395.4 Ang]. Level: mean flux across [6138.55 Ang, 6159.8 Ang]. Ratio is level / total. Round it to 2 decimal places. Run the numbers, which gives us 0.10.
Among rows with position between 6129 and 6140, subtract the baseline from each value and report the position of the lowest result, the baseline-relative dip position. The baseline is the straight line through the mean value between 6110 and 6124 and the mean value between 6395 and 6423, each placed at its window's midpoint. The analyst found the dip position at 6139.26 Ang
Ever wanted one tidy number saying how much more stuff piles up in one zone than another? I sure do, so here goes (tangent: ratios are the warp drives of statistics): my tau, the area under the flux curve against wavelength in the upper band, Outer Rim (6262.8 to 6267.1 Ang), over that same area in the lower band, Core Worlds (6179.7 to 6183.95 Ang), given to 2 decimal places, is 0.99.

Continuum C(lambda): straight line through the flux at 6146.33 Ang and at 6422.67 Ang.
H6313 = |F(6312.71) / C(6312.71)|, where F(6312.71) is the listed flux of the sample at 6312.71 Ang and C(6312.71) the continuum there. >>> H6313 0.98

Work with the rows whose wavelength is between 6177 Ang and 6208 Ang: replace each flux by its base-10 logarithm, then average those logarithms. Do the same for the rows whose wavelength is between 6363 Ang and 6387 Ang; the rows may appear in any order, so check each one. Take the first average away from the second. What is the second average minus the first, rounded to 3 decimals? 0.023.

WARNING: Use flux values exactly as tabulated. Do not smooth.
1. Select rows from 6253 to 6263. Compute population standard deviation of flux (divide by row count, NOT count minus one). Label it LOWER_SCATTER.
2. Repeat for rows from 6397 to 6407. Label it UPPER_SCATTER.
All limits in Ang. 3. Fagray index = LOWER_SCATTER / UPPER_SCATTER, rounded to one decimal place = 1.6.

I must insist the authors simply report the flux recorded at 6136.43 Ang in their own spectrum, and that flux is 3.8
